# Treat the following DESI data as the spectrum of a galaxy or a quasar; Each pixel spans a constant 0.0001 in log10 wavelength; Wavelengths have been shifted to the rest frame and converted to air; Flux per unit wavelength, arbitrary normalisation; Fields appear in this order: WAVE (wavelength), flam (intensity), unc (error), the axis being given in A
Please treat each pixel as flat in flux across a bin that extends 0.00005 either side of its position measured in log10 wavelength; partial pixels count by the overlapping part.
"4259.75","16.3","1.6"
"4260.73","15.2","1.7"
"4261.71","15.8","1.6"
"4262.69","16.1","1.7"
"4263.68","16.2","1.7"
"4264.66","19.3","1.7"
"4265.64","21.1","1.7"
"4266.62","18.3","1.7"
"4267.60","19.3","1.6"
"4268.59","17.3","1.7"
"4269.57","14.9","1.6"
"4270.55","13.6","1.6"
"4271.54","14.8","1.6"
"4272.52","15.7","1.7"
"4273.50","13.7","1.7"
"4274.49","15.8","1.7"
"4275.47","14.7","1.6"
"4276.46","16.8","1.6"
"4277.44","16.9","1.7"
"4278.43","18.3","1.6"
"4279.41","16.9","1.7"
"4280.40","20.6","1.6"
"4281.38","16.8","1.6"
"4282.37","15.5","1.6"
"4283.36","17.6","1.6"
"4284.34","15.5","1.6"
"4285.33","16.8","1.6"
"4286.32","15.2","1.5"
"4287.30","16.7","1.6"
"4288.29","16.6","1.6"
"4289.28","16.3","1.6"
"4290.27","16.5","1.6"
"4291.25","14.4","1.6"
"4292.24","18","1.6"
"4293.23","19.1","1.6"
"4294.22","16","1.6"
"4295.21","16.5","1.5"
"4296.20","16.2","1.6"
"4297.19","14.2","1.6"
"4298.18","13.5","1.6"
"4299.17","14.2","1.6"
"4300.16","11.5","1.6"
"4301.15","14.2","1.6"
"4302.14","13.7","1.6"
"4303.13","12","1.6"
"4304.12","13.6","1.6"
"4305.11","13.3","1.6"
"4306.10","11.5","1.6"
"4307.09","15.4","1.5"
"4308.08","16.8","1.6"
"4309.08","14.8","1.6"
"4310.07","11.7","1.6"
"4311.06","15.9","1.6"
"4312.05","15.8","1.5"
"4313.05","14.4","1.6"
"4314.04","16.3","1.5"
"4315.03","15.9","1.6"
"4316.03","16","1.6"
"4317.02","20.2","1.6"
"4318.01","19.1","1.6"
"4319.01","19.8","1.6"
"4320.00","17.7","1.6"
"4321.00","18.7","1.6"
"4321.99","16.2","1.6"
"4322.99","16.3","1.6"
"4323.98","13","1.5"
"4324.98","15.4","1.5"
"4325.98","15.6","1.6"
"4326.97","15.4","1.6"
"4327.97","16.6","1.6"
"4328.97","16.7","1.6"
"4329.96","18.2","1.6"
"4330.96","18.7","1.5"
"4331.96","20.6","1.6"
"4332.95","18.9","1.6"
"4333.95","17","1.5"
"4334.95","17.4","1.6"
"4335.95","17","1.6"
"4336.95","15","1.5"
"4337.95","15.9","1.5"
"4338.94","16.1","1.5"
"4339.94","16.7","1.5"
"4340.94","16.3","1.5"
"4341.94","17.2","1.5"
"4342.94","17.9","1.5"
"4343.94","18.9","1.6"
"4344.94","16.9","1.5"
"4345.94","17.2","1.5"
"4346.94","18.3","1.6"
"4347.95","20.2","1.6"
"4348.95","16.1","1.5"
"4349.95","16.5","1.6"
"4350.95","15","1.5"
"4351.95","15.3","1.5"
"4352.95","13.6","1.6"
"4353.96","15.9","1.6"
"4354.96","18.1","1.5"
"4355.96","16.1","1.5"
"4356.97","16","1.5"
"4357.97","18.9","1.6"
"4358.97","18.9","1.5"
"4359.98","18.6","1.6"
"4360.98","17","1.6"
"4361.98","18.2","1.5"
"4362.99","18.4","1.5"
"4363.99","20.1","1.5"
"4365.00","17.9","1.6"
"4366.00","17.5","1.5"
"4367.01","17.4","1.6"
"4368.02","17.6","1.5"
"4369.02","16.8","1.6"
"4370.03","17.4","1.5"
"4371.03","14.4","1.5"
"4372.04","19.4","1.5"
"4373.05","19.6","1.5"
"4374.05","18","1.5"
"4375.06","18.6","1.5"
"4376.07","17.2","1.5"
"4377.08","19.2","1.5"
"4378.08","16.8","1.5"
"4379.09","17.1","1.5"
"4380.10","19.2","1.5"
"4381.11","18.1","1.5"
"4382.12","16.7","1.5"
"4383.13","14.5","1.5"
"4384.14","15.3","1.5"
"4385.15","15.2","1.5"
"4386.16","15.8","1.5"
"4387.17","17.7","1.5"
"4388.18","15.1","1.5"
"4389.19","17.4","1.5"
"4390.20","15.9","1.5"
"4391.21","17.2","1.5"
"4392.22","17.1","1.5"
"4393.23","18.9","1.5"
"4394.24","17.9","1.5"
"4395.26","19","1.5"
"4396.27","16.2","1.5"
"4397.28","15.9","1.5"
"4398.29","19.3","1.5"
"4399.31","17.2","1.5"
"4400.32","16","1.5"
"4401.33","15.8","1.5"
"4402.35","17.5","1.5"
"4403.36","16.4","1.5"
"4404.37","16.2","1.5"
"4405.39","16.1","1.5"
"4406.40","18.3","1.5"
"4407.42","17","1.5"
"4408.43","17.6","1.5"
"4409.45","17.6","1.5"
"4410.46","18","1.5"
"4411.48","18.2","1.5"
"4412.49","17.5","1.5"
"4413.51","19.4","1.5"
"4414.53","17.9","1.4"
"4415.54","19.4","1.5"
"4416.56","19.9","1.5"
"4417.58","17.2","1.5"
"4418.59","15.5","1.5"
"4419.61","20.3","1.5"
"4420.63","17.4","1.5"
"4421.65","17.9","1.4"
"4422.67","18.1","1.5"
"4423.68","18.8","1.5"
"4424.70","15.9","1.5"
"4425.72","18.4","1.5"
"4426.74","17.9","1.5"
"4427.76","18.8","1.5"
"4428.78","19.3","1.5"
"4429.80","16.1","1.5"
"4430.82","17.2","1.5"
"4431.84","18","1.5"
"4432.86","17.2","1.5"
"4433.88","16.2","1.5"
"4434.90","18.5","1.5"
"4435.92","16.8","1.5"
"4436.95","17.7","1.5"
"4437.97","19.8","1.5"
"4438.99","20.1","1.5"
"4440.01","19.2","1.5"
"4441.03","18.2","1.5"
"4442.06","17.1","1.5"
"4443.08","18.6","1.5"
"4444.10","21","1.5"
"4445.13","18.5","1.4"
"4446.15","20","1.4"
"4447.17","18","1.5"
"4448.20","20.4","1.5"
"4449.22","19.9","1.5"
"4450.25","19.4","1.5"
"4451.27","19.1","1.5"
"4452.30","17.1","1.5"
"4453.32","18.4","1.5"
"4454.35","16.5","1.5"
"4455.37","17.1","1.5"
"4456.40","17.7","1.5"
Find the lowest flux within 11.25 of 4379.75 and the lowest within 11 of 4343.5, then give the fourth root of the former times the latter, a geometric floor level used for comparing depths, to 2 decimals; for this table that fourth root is 3.74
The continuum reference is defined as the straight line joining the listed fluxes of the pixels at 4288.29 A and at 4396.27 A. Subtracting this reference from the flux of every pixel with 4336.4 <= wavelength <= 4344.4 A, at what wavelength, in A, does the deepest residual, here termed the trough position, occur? 4336.95 A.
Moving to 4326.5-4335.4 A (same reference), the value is 4326.97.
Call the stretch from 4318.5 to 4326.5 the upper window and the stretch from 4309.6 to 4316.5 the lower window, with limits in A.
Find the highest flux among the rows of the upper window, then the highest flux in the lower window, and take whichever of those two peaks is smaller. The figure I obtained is 16.3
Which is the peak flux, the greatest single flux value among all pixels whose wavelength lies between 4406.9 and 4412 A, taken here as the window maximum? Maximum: 18.2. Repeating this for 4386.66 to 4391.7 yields 17.7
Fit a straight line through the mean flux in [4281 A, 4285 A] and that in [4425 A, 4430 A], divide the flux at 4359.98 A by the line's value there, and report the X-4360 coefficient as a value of 1.08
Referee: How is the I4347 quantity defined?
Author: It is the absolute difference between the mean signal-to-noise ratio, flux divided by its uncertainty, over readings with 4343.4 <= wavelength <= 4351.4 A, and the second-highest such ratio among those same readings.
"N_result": 0.6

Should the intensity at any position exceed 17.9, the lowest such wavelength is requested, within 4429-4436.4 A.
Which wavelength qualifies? 4431.84 A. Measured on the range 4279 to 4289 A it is 4280.40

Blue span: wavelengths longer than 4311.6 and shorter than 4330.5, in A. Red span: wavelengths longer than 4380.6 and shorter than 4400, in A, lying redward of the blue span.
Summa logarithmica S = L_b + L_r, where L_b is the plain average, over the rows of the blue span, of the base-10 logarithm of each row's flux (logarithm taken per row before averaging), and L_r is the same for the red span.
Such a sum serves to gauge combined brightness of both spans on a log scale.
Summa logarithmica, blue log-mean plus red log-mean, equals 2.45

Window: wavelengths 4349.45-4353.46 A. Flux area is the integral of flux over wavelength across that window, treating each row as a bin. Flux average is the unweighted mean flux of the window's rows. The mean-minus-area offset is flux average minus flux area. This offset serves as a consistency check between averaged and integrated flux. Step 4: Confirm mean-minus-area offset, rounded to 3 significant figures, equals -45.4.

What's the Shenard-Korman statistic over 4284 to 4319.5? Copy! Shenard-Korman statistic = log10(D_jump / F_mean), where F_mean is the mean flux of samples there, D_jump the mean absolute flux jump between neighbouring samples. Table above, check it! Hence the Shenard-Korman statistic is -0.99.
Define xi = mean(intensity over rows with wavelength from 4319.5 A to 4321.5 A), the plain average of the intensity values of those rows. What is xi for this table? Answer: 18.2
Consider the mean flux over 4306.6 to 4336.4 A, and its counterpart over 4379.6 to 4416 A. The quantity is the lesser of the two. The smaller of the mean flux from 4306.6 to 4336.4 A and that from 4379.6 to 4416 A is 16.7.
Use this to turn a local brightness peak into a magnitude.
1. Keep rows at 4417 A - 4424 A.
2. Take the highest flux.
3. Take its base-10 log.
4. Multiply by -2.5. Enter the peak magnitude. -3.27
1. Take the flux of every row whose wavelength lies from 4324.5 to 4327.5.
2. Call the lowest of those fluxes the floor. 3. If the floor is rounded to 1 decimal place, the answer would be 15.4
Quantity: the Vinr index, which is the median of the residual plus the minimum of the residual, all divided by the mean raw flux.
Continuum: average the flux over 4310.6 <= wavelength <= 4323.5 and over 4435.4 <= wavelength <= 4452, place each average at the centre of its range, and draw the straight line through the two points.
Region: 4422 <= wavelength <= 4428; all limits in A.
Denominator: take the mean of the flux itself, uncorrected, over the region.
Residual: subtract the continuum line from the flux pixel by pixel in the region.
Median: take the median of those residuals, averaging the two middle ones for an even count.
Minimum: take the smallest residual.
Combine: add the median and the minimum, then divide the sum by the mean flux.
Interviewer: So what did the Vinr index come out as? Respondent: -0.18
